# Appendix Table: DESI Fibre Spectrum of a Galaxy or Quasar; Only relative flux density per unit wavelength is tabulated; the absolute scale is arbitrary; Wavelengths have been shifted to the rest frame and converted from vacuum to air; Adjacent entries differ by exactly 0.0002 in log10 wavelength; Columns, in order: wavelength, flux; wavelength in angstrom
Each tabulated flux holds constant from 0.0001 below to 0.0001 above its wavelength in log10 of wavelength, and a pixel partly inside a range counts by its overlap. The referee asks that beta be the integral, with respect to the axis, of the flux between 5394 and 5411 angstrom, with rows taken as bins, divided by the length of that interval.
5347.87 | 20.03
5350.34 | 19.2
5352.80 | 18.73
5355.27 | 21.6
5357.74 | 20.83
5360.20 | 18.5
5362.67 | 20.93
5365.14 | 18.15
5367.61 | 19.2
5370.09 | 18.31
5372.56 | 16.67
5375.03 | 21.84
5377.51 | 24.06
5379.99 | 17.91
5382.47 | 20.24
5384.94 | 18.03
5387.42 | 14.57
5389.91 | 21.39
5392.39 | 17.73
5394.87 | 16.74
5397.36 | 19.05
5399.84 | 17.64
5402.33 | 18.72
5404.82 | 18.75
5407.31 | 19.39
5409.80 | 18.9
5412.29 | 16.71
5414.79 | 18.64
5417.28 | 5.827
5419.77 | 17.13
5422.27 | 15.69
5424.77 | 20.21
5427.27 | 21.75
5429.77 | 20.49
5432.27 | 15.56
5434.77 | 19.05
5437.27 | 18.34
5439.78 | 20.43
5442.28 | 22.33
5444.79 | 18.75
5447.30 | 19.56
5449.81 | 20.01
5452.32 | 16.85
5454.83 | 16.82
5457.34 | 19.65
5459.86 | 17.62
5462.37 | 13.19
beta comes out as 18.5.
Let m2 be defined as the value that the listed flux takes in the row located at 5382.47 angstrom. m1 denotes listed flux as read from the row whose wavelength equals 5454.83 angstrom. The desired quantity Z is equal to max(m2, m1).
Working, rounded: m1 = 16.82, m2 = 20.24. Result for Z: 20.2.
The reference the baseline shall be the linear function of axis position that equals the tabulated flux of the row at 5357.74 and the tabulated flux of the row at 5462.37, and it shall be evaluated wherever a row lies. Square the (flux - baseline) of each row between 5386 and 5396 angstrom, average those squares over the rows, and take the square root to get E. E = 2.6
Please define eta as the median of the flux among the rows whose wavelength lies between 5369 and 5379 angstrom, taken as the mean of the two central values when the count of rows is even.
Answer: 20.1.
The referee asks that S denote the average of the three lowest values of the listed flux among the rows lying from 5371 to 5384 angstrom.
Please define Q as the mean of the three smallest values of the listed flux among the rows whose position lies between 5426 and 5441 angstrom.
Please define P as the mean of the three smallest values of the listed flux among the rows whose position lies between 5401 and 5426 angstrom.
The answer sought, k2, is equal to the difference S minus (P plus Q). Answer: -12.1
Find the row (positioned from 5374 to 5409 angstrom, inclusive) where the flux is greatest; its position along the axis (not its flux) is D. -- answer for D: 5377.51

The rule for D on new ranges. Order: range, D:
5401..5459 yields 5442.28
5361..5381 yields 5377.51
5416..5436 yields 5427.27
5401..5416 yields 5407.31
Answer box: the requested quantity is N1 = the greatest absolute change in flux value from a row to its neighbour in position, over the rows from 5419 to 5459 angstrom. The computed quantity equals 5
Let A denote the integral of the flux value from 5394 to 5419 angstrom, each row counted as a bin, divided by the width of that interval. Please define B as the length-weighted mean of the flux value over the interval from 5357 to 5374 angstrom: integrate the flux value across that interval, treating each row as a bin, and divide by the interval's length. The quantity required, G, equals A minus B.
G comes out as -1.9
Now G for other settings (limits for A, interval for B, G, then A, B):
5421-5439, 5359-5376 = -0.3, 18.8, 19.0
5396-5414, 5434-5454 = -0.9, 18.4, 19.4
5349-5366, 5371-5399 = 0.8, 19.7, 18.9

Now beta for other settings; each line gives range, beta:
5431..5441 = 18.3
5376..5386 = 20.1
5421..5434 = 18.7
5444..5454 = 18.7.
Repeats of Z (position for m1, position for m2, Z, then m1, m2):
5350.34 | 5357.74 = 20.8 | 19.2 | 20.83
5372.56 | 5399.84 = 17.6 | 16.67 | 17.64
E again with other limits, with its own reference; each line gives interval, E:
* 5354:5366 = 1.4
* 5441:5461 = 5.2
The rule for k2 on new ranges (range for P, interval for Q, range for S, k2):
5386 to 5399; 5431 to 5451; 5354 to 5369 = -15.3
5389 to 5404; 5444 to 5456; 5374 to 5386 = -16.1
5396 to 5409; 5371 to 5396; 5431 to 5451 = -16.8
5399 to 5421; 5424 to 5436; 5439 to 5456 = -14.0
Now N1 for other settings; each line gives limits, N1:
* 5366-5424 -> 13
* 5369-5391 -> 7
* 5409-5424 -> 13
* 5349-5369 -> 3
